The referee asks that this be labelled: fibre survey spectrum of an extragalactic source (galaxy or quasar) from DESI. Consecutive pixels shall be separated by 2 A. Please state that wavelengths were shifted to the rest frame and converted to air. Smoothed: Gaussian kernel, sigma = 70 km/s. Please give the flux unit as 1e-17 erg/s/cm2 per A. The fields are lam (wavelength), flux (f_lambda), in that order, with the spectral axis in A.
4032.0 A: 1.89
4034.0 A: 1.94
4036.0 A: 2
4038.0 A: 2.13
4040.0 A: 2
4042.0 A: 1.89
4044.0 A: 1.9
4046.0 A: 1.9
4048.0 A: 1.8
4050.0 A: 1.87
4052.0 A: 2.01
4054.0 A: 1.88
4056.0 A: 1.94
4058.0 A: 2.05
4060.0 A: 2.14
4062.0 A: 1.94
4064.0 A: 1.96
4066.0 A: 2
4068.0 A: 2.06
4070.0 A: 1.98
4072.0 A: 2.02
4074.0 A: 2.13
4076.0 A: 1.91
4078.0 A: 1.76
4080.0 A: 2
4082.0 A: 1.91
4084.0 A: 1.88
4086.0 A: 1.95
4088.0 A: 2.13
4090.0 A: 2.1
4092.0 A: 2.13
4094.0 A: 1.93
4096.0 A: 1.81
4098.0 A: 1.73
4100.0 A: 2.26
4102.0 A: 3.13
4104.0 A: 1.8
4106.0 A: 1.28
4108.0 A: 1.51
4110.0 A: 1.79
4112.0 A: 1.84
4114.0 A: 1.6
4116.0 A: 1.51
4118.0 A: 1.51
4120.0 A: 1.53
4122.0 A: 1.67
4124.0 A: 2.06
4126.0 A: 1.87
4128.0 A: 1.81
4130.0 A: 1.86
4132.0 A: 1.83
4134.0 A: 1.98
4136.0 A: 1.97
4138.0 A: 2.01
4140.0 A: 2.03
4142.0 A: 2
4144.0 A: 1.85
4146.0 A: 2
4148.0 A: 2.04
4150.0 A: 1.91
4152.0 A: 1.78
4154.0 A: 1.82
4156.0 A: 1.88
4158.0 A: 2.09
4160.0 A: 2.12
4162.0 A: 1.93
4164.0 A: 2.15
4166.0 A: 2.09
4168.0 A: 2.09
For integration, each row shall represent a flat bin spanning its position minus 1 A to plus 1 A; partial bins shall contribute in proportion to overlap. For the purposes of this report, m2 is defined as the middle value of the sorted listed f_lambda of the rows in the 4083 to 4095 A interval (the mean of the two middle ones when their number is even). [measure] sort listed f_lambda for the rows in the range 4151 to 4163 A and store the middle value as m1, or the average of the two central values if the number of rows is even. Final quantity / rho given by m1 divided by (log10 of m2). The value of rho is 6.2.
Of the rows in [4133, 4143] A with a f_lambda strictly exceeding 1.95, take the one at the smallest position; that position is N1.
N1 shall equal 4134.0 A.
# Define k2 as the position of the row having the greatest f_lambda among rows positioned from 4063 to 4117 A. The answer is 4102.0 A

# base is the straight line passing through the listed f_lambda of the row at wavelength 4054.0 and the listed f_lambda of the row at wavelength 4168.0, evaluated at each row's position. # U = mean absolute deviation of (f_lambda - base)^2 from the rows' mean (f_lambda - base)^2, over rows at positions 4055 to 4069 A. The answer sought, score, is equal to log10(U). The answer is -1.8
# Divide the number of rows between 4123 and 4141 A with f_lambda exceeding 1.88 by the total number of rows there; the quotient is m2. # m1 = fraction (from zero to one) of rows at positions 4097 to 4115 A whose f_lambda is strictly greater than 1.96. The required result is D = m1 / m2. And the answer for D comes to 0.40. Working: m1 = 0.22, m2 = 0.56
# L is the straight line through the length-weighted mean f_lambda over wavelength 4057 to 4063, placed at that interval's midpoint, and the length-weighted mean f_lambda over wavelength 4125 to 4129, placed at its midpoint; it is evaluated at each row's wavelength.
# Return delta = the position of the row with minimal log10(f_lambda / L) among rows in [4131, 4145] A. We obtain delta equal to 4132.0 A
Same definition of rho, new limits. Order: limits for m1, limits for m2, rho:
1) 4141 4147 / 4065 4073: 6.6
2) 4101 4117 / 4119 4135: 6.4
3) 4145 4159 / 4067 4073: 6.3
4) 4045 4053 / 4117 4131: 7.3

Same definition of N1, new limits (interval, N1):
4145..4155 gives 4146.0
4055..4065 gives 4058.0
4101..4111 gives 4102.0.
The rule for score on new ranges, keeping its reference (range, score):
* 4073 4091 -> -1.8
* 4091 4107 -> -0.5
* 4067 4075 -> -1.9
